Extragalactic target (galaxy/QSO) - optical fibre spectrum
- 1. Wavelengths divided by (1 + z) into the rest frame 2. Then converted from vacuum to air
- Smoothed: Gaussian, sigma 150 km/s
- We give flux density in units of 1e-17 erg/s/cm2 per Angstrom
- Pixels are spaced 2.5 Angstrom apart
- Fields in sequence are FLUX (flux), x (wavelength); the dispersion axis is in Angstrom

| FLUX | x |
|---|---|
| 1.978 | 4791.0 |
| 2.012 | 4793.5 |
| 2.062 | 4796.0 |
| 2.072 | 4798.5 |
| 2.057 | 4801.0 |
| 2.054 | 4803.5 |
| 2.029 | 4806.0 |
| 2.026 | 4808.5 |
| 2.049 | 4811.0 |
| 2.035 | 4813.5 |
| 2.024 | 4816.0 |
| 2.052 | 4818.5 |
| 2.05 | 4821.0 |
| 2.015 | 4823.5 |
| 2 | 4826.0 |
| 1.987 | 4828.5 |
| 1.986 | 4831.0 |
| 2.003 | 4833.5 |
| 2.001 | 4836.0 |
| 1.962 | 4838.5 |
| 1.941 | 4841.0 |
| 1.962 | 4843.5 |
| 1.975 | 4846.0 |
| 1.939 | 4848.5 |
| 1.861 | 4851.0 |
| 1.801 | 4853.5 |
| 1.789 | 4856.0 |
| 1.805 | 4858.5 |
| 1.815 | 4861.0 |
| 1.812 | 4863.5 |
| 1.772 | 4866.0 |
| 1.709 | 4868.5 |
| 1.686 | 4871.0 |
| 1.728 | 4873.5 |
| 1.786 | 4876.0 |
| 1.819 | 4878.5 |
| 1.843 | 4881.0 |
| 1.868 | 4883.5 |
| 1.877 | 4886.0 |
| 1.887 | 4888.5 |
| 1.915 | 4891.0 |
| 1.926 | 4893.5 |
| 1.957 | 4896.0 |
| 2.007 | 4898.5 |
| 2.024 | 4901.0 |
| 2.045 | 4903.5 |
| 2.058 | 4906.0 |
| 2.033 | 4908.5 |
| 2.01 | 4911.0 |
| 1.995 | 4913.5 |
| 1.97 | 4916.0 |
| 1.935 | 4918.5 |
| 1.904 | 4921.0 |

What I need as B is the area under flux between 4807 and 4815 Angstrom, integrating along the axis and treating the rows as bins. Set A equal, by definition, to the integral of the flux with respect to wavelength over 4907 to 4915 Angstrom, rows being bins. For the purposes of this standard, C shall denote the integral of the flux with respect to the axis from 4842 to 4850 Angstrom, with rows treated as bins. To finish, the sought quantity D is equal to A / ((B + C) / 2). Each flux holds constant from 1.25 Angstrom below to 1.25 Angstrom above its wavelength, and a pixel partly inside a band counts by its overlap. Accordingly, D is 1.01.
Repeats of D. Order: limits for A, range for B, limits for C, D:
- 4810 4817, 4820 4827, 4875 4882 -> 1.06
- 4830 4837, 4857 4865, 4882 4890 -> 0.95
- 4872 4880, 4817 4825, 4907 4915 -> 0.88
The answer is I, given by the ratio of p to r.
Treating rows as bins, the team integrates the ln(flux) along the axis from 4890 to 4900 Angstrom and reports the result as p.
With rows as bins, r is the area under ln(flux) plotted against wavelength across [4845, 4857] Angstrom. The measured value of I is 0.89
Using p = 6.7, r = 7.5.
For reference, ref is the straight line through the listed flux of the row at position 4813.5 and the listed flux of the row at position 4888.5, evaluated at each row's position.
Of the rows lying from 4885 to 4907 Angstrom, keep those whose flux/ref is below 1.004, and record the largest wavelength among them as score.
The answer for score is 4888.5 Angstrom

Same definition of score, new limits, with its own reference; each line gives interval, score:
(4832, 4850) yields 4848.5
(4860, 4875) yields 4873.5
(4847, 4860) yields 4858.5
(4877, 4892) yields 4888.5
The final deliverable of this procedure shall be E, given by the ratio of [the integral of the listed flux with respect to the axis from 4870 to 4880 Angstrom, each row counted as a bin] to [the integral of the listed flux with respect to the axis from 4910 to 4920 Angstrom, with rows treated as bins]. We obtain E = 0.89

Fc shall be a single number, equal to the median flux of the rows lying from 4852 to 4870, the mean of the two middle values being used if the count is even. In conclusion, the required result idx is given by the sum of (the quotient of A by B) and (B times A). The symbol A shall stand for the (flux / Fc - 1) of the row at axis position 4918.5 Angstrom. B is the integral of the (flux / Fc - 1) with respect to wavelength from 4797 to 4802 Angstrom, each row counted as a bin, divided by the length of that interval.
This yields 0.5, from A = 0.074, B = 0.146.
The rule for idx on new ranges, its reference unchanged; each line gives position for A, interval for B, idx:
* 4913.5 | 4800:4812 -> 0.8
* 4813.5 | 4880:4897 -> 2.5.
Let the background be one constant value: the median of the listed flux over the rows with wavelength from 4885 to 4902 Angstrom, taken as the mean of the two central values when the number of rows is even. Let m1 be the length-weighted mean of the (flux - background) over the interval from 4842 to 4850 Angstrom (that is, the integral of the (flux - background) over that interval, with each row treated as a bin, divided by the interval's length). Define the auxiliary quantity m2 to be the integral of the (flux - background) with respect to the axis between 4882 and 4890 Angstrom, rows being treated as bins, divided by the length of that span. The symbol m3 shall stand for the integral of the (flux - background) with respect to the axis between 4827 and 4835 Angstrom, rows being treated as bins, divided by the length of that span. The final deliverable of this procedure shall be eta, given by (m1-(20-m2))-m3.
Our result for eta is -20.1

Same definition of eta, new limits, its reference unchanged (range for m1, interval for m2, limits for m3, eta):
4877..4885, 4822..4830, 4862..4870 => -19.8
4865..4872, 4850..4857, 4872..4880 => -20.2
